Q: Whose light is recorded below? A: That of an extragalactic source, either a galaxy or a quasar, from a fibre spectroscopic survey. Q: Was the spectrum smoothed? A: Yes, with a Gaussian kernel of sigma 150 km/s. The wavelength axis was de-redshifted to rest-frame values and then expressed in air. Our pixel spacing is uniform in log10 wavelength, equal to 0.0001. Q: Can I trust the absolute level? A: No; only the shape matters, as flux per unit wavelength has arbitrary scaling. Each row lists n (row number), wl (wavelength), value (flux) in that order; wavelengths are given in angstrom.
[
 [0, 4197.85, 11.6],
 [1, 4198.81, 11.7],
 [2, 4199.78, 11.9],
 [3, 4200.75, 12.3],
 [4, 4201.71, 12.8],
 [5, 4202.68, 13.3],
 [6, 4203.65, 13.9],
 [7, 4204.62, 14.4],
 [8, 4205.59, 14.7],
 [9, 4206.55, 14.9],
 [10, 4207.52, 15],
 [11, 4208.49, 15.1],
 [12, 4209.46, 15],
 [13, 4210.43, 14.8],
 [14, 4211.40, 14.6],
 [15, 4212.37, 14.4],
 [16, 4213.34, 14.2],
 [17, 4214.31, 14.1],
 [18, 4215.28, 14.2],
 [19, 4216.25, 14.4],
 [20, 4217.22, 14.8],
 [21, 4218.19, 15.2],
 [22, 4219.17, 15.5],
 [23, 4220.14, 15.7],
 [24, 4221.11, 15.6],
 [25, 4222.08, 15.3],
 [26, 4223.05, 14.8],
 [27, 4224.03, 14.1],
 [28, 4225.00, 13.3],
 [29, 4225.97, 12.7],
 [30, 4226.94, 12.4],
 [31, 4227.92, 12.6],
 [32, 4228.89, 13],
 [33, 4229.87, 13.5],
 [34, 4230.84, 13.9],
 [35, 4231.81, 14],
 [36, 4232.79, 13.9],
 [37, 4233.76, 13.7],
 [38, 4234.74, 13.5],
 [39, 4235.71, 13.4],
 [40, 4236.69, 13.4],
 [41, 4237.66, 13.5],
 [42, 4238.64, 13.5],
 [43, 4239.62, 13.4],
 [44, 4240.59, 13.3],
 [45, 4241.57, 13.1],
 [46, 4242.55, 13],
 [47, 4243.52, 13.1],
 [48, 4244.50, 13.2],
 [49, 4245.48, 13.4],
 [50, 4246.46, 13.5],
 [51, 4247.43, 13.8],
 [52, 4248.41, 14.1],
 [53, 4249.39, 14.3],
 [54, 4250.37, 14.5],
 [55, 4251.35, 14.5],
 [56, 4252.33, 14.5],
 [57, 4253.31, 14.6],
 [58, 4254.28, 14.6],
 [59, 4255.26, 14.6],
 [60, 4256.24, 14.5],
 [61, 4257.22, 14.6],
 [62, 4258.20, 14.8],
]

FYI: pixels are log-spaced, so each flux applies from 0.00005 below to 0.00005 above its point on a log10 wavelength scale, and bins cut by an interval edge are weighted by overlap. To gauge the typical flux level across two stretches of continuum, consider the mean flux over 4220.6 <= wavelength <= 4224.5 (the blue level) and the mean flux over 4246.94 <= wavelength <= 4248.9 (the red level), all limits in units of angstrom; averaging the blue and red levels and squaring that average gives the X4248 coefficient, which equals 209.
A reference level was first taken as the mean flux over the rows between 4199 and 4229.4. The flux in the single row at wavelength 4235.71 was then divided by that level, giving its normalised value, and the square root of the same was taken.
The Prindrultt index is 0.97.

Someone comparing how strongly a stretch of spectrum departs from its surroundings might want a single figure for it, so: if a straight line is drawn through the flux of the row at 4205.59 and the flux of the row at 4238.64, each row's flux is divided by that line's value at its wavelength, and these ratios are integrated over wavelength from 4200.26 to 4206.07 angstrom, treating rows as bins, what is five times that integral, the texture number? 27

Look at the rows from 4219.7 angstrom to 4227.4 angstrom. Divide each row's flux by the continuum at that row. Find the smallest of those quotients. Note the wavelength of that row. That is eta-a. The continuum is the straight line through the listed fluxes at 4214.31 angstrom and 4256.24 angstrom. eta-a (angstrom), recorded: 4226.94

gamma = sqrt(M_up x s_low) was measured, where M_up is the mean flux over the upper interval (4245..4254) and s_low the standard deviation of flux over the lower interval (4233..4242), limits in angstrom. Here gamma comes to 1.5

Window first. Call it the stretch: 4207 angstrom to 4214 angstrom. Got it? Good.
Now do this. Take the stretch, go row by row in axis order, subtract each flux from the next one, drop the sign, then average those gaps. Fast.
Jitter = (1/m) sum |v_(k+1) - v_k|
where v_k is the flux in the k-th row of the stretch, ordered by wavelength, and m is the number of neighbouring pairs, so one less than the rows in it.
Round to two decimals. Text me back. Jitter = 0.17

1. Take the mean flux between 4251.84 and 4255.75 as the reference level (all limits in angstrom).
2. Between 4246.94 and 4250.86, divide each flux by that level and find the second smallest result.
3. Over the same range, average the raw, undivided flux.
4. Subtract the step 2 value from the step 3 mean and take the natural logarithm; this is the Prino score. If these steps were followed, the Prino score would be 2.581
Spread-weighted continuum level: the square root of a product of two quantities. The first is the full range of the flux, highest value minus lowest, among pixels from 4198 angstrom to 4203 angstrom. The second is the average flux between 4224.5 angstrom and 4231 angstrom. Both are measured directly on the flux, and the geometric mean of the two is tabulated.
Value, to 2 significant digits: 4.6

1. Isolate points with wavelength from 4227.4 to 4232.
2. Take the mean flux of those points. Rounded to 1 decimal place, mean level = 13.4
